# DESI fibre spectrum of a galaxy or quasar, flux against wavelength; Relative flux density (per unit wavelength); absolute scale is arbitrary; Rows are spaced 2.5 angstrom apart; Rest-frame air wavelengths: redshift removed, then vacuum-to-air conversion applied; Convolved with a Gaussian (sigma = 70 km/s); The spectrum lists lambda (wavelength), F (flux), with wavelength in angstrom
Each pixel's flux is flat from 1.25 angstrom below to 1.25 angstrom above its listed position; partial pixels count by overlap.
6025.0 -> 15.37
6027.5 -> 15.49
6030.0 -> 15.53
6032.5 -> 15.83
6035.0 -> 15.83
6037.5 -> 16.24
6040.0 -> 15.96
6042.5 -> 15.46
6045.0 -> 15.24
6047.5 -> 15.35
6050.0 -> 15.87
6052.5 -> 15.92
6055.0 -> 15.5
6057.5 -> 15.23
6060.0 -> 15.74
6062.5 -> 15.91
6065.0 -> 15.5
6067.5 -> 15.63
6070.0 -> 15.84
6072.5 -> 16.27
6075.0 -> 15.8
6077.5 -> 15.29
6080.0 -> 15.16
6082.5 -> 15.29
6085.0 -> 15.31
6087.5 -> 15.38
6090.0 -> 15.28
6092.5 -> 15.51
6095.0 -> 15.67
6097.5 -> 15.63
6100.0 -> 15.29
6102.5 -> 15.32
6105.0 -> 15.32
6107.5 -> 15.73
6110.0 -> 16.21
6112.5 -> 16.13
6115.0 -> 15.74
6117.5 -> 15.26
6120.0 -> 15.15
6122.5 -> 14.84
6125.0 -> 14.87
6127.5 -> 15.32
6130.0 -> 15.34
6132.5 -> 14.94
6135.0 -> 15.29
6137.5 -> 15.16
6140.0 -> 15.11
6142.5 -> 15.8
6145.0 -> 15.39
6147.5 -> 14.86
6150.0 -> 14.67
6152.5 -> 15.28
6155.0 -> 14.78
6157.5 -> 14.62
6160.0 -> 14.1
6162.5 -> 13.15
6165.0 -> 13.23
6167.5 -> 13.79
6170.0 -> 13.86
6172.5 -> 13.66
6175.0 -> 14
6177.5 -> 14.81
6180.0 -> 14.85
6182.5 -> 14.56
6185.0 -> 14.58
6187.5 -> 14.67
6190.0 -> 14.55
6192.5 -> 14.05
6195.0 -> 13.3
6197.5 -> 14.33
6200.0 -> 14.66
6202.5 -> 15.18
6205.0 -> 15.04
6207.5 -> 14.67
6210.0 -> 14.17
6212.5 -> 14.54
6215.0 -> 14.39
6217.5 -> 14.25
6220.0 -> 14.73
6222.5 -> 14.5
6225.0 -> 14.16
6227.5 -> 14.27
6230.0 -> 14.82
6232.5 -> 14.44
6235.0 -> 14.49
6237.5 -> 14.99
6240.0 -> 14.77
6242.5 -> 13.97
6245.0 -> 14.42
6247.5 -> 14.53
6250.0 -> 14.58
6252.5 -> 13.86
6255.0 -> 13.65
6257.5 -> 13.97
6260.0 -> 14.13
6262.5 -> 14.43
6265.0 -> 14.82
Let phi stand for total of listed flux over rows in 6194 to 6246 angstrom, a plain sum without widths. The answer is 304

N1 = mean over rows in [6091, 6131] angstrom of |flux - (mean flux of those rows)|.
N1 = 0.302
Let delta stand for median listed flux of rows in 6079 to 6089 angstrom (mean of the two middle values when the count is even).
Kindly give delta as 15.3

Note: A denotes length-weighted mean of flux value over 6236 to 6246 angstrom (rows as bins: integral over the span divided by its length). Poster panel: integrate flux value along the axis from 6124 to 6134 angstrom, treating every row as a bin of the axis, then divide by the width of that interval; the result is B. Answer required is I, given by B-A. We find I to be 0.6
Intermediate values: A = 14.5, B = 15.1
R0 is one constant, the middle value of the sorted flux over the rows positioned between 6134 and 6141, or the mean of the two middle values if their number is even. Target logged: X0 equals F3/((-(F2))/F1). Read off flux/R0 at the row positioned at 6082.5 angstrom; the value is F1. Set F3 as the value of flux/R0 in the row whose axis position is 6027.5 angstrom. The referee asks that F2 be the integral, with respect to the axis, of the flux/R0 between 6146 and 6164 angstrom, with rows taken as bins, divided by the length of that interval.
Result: -1.08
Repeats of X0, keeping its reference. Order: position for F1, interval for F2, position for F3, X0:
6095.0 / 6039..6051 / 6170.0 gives -0.92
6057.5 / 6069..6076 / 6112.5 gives -1.01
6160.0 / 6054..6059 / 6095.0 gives -0.95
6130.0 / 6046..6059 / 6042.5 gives -1.00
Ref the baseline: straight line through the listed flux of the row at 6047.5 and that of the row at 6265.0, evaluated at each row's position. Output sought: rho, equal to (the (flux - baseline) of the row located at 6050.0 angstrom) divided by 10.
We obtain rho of 0.053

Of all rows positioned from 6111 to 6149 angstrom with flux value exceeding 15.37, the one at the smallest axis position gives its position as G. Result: 6112.5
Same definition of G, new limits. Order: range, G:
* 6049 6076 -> 6050.0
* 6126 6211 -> 6142.5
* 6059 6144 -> 6060.0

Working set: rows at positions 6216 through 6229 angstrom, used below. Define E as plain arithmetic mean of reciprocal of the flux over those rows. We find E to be 0.0695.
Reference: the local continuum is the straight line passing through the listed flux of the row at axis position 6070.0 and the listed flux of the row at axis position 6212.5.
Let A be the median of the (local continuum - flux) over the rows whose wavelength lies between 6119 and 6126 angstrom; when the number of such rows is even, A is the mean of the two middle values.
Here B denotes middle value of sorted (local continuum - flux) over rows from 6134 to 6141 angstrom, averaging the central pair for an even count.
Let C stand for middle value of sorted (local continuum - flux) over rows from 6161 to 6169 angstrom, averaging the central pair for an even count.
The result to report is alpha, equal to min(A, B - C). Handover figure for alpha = -1.68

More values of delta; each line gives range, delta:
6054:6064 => 15.6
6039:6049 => 15.4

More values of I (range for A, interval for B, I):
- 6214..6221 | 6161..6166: -1.2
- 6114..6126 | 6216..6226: -0.8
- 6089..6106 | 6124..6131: -0.3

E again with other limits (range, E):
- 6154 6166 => 0.0717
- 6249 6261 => 0.0713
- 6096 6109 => 0.0647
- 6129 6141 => 0.0659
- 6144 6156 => 0.0667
